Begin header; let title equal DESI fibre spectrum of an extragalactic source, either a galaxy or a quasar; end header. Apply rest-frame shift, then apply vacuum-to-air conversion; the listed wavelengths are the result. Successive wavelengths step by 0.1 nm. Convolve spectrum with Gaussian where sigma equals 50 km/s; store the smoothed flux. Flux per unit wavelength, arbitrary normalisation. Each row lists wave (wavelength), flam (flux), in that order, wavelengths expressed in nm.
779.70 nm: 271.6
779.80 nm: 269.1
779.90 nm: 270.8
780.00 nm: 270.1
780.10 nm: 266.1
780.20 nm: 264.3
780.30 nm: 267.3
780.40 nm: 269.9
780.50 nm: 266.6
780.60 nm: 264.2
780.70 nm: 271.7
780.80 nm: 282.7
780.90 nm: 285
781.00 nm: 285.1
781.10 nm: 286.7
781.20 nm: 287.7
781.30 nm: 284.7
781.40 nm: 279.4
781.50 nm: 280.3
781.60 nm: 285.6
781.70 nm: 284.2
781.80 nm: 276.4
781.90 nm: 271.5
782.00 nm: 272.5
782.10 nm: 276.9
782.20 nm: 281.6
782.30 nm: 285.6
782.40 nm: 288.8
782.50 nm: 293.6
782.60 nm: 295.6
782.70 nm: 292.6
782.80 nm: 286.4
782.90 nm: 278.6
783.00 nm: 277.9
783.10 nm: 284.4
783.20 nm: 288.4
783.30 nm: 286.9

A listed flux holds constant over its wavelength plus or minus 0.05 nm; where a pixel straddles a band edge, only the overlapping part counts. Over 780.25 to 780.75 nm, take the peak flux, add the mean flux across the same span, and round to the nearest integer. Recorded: 540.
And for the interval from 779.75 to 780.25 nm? 539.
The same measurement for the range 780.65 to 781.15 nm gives 569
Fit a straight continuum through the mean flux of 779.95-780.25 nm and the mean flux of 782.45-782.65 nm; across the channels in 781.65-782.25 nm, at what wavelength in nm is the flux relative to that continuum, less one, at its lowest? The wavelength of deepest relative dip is 782.00 nm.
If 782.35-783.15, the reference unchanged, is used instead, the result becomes 783.00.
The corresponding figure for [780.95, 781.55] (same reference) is 781.50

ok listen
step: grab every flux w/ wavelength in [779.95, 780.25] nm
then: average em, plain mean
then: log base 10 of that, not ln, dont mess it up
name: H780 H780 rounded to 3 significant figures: 2.43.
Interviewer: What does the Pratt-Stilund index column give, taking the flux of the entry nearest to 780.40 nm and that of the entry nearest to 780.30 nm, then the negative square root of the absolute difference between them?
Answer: -2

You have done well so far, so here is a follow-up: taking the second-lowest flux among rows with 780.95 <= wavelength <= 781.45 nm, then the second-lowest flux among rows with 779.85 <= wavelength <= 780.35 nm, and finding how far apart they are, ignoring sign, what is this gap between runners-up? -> 19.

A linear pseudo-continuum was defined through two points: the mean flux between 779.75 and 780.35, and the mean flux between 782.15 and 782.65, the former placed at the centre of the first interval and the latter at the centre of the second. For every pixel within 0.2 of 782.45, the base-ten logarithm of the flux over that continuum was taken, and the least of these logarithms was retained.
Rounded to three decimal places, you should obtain -0.004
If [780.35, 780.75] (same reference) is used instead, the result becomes -0.014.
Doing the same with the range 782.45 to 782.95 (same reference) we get -0.023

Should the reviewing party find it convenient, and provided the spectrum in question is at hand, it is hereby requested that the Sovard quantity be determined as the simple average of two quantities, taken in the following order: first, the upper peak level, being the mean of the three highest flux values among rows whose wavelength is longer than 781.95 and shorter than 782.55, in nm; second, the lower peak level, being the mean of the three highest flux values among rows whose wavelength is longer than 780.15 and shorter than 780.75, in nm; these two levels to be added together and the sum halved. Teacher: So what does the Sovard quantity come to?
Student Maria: 279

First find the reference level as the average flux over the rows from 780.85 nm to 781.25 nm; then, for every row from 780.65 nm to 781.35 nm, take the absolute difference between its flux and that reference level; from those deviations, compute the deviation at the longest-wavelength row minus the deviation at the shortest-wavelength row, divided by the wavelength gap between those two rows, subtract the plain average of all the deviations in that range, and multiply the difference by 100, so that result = -2503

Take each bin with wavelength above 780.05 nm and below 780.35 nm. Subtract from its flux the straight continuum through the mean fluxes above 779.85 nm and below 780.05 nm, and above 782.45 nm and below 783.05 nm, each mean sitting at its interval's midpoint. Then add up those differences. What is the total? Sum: -18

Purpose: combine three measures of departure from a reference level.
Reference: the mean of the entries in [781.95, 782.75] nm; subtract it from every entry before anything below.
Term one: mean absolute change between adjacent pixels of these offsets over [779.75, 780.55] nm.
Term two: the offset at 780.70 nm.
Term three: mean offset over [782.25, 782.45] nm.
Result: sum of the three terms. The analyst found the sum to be -10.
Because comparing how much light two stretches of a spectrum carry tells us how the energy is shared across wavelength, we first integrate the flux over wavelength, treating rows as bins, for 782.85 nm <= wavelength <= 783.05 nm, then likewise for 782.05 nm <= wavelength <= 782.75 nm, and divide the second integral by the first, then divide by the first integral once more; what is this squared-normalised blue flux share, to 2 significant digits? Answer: 0.065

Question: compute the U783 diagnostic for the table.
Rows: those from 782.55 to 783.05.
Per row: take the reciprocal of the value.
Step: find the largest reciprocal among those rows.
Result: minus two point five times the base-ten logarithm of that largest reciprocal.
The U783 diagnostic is 6.11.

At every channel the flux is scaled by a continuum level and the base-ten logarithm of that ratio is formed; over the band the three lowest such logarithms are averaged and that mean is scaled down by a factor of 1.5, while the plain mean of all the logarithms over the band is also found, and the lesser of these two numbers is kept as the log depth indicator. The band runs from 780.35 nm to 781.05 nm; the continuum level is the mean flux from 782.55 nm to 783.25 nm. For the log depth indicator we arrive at -0.020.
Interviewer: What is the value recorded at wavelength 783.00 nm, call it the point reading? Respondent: 277.9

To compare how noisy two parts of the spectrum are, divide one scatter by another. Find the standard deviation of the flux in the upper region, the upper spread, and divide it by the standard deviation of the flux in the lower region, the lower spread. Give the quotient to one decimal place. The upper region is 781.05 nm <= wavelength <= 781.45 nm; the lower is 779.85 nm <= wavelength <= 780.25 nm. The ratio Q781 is 1.2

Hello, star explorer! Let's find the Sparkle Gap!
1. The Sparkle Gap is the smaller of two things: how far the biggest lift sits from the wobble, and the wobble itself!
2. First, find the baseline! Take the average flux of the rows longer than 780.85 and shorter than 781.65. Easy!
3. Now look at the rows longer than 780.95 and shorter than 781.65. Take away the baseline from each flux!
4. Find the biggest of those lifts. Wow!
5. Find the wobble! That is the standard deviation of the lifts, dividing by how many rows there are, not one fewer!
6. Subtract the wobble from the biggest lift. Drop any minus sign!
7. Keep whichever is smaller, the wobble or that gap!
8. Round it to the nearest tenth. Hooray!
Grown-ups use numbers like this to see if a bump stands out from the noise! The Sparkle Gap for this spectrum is 0.5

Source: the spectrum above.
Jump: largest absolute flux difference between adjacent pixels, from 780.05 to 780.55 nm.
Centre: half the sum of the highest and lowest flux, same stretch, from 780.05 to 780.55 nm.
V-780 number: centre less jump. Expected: 264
